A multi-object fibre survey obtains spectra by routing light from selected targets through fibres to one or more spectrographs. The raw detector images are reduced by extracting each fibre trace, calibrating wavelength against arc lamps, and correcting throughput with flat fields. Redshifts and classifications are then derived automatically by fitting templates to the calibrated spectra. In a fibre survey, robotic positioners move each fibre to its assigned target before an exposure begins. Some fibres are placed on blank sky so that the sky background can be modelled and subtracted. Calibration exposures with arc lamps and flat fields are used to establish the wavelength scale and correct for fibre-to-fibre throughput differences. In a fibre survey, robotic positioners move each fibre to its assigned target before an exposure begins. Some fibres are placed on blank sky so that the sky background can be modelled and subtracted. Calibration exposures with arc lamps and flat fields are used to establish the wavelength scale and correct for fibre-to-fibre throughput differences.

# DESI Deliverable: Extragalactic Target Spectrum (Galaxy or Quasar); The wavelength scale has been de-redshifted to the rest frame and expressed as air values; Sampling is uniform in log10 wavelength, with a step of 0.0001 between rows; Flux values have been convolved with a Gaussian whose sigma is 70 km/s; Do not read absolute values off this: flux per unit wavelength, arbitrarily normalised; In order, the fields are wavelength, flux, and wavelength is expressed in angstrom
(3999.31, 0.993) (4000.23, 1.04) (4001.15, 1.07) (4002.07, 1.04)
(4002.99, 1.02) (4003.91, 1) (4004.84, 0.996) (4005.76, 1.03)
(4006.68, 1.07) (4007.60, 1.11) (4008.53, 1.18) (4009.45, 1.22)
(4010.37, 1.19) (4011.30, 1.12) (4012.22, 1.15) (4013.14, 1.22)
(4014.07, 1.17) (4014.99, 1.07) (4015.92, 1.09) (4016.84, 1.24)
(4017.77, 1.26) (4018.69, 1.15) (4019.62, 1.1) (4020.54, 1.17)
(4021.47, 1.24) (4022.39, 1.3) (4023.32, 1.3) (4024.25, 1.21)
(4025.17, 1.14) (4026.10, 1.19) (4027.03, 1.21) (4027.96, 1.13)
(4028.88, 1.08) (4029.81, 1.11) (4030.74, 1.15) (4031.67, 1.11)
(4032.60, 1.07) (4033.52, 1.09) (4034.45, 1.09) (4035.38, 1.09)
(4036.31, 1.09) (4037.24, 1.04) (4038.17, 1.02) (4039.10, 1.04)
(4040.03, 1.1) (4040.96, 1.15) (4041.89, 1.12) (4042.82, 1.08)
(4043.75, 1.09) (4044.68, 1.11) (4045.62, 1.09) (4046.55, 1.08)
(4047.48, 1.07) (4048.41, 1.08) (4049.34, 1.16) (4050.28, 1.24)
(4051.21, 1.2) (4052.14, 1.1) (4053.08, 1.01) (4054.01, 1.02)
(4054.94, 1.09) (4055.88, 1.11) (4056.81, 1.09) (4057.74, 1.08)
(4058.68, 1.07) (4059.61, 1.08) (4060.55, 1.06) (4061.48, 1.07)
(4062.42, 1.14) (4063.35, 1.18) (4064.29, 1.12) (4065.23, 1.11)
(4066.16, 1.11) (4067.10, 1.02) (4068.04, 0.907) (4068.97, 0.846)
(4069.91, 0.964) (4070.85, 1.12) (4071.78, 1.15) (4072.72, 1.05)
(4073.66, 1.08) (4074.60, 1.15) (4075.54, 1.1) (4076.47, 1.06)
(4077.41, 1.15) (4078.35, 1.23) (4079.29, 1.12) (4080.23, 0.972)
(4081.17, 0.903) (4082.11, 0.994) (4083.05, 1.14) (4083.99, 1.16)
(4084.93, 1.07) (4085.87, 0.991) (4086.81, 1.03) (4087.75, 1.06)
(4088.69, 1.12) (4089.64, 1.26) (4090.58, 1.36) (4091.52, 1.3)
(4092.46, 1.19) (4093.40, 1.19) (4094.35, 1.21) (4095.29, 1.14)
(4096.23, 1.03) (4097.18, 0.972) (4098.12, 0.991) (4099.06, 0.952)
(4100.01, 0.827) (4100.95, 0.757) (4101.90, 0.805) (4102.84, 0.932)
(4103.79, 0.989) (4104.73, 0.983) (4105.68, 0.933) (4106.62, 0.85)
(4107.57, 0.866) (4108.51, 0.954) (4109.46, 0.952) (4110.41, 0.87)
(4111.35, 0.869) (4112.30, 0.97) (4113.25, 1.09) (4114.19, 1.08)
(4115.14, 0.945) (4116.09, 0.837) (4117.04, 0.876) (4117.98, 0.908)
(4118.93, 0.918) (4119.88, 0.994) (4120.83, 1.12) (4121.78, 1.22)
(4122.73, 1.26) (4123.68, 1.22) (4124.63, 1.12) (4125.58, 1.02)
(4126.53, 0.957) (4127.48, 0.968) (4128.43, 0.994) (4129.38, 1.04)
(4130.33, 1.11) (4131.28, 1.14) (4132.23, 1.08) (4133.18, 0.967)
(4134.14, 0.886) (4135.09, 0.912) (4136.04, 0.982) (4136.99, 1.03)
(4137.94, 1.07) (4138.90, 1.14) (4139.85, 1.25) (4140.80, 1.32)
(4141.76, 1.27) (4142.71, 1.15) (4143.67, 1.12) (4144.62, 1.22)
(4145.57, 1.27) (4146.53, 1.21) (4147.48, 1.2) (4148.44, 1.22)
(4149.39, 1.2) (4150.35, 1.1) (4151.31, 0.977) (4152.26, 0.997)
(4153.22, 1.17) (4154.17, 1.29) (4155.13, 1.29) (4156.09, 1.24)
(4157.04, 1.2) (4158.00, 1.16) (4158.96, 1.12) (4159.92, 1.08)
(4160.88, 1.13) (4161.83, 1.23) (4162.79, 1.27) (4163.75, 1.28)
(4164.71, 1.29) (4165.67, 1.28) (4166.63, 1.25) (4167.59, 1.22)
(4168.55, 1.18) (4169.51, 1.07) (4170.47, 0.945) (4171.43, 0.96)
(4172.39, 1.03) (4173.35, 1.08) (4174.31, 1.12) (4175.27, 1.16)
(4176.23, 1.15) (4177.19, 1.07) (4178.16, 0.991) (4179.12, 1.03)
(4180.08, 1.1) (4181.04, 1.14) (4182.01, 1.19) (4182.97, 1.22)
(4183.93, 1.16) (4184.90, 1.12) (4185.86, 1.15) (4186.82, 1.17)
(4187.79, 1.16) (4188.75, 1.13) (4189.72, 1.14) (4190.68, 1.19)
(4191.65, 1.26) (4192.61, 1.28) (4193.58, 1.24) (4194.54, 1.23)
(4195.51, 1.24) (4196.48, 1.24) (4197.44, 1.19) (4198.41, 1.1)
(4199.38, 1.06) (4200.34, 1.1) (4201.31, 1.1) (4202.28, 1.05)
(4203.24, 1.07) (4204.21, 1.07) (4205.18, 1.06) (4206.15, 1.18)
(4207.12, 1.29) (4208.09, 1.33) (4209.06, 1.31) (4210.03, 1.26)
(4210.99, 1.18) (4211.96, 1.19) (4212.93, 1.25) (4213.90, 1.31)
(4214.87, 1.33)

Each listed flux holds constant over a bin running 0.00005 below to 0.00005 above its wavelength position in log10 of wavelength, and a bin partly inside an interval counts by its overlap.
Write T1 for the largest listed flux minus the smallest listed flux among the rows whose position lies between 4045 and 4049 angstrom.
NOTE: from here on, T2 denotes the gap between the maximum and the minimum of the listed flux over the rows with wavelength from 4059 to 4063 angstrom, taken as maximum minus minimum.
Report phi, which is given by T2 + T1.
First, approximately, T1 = 0.02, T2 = 0.08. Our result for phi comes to 0.10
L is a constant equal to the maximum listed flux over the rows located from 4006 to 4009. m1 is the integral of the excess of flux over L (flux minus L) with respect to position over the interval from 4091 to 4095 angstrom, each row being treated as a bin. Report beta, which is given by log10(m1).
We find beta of -0.79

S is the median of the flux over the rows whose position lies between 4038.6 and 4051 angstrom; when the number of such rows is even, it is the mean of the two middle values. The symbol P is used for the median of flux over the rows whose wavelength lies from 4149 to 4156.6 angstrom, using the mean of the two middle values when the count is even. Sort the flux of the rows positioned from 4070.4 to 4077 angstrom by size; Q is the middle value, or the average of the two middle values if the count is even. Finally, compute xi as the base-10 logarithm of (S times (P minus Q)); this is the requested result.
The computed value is -1.03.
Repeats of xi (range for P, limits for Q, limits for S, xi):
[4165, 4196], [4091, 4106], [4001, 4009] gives -0.76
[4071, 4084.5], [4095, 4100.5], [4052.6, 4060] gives -0.86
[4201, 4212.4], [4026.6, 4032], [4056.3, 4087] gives -1.19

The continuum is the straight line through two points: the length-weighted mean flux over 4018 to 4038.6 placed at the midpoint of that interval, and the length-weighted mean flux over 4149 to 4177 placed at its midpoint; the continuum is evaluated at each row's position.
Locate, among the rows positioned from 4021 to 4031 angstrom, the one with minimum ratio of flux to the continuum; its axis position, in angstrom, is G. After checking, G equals 4028.88 angstrom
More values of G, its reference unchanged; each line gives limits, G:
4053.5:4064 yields 4054.01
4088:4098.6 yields 4097.18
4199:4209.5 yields 4202.28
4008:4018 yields 4014.99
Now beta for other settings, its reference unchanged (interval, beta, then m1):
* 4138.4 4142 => -0.65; 0.22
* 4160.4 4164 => -0.80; 0.16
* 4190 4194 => -0.64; 0.23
